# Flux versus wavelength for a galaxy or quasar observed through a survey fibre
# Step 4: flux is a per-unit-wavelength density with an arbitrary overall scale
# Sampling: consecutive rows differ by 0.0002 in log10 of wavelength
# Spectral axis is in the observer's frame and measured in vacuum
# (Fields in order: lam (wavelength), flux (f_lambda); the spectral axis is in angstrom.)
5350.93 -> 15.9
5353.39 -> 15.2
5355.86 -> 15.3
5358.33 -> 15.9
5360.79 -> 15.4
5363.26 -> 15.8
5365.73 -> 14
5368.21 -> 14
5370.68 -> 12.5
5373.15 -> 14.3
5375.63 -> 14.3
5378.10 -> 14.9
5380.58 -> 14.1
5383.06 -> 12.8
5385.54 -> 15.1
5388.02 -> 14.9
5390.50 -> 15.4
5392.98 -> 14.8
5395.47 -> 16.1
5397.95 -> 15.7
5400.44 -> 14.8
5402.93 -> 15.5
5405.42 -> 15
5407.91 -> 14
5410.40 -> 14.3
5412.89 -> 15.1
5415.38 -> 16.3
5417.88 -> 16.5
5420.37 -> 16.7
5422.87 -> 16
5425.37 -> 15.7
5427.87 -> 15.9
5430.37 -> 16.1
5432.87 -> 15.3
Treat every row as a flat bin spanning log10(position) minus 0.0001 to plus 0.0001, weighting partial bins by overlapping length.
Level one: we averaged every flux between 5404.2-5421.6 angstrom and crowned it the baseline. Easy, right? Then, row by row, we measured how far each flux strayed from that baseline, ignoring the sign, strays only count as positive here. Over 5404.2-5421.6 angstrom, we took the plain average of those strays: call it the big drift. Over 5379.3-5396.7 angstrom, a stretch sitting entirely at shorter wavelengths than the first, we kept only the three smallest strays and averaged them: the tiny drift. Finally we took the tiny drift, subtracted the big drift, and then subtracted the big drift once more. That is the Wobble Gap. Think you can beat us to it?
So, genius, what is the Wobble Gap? -1.6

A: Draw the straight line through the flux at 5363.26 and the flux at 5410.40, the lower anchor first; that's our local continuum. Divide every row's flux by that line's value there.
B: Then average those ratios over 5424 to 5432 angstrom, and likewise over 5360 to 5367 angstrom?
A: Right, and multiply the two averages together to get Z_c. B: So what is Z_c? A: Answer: 1.10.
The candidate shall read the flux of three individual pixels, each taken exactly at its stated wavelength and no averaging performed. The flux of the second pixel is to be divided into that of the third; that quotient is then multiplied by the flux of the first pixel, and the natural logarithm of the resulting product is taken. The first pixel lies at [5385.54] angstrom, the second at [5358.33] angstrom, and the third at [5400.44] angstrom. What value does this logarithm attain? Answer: 2.64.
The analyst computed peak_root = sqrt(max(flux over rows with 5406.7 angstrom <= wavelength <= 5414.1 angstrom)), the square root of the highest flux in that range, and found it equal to 3.89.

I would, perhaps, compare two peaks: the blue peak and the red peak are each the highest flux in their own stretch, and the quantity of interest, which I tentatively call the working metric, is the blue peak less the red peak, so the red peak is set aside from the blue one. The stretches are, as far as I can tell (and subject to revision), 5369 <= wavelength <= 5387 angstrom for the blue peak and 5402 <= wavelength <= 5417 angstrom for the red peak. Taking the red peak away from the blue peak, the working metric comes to -1.20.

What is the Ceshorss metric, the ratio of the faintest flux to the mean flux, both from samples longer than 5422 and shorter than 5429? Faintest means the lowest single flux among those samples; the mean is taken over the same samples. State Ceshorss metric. 0.99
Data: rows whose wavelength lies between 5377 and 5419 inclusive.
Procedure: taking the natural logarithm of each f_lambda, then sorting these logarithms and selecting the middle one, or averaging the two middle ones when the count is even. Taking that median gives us 2.71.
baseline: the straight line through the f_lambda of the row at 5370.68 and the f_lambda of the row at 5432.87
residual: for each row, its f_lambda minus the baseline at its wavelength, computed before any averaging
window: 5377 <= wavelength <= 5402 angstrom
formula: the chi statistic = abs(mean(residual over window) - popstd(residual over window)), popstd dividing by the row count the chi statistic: 0.78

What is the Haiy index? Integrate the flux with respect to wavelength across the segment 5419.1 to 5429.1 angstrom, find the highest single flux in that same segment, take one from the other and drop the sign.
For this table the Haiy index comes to 144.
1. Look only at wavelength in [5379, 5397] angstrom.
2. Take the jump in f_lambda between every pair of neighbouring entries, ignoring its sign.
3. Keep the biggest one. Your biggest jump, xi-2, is 2.3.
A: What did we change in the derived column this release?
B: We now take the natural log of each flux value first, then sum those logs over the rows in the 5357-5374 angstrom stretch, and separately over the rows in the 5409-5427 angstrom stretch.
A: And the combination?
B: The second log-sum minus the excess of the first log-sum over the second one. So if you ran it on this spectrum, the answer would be 19.9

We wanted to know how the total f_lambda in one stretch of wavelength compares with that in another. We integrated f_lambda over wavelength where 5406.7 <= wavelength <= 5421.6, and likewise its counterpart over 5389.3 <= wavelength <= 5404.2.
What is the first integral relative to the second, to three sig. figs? 1.01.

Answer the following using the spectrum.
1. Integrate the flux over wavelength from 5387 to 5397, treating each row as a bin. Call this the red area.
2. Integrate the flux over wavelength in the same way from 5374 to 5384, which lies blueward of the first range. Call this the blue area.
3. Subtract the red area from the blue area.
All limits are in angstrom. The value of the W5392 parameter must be -13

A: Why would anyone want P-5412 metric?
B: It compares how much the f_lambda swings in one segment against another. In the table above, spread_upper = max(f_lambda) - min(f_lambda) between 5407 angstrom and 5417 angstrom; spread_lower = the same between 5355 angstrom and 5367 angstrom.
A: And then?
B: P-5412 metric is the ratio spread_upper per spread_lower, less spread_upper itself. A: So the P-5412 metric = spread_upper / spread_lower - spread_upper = -1.1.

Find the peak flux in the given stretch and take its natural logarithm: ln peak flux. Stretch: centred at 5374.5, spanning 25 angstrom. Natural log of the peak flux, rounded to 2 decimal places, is 2.76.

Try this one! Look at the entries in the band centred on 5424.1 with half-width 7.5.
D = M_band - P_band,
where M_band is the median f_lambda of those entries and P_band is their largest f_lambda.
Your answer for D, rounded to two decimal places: -0.65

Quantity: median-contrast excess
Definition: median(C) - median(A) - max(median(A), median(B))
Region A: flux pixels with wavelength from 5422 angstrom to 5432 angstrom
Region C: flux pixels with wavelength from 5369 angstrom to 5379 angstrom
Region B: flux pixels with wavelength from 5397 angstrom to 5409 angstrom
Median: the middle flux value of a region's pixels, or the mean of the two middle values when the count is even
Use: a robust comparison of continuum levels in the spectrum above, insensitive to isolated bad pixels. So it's -17.60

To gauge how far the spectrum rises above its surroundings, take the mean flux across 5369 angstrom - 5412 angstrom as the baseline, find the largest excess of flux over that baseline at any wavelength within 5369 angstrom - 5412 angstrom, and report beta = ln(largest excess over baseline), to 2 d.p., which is 0.39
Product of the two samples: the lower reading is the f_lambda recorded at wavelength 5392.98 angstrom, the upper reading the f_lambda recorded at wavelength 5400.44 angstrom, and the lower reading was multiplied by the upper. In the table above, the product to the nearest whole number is 219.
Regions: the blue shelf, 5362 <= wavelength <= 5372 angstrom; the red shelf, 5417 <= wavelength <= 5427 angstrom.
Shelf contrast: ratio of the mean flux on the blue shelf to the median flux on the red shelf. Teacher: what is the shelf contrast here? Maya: 0.87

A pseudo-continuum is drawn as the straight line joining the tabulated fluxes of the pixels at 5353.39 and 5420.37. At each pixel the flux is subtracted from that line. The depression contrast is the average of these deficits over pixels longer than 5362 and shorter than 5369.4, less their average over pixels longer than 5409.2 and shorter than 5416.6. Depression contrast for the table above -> -0.4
